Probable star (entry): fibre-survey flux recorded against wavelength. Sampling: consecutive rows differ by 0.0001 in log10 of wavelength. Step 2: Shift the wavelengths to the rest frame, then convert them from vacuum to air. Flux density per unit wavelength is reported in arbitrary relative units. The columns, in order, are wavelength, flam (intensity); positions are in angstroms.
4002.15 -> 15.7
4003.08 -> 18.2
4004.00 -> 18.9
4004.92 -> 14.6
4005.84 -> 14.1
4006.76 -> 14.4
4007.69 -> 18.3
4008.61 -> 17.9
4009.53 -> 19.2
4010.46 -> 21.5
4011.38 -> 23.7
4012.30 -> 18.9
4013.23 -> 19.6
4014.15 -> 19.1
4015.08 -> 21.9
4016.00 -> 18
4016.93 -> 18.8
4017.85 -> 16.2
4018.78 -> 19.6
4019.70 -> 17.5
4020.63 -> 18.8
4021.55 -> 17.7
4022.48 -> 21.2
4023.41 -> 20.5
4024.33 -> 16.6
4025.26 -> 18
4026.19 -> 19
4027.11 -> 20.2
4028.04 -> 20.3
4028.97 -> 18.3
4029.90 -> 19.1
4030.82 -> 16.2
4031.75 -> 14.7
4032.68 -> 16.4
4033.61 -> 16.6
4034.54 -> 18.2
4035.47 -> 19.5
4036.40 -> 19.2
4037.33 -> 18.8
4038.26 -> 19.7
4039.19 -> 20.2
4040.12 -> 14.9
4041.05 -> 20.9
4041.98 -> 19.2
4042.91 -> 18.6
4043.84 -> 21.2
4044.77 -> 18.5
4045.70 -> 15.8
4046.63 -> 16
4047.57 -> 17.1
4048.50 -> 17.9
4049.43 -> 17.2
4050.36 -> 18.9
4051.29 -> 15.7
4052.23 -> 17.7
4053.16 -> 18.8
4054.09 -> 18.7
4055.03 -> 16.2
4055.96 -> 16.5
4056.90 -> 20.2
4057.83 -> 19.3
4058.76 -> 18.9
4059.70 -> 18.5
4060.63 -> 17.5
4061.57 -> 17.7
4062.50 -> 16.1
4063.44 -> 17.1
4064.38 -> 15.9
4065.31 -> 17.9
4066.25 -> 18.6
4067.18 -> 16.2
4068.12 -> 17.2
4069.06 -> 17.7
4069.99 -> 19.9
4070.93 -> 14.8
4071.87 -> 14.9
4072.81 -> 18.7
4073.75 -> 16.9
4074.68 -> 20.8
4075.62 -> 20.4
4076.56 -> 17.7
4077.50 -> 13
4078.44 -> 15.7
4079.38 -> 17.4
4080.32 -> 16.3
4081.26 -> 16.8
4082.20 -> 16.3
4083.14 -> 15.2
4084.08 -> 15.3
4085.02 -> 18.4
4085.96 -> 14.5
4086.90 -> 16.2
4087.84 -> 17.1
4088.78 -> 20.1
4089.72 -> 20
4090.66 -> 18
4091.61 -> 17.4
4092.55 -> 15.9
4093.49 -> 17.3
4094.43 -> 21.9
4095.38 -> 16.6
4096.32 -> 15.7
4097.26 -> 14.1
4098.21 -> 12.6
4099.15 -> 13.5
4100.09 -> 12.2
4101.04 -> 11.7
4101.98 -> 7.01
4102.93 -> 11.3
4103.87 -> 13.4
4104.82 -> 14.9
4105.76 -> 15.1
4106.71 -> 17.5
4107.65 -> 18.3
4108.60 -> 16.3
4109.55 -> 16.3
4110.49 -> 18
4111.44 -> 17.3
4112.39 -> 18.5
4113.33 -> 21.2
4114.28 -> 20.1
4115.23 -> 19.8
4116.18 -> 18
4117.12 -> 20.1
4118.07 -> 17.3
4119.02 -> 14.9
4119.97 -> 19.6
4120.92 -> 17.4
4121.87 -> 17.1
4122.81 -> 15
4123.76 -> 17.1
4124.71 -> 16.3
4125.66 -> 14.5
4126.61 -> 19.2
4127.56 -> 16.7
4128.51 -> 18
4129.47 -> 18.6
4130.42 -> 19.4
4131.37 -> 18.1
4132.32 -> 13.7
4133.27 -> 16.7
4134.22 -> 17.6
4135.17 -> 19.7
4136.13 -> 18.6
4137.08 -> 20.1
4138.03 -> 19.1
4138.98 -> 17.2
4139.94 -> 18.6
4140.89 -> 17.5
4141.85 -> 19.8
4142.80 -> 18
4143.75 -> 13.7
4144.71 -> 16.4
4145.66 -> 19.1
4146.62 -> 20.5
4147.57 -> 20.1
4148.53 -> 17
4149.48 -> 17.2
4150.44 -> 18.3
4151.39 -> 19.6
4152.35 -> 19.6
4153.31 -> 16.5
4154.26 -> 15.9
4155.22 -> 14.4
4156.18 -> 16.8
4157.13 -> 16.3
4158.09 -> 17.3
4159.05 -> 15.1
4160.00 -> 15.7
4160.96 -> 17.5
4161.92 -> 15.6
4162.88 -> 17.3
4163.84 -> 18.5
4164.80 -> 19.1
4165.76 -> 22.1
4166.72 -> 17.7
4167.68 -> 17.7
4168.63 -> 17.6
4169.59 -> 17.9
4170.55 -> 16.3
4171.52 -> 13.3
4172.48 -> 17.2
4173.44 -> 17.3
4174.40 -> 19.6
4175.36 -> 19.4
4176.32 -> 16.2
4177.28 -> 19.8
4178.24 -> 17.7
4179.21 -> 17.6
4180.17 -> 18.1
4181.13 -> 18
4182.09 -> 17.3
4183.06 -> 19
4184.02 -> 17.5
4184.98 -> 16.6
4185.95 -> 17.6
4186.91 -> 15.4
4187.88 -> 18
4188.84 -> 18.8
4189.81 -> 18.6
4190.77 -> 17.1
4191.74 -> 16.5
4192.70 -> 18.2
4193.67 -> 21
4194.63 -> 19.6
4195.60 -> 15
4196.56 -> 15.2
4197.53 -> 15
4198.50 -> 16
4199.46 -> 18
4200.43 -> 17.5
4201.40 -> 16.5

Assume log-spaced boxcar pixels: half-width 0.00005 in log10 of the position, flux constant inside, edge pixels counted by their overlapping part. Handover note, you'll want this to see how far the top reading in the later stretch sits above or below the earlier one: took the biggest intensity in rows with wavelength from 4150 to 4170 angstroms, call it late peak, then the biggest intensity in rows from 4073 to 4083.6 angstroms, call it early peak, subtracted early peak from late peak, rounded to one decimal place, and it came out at 1.3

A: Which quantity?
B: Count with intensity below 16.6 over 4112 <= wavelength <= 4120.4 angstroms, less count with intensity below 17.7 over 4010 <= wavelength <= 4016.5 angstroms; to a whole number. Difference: 1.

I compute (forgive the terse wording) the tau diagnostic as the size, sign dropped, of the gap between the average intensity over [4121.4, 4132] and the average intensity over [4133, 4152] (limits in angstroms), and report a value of 1.0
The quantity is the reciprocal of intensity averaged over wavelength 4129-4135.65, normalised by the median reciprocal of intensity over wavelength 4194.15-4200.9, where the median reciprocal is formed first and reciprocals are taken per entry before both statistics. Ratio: 0.92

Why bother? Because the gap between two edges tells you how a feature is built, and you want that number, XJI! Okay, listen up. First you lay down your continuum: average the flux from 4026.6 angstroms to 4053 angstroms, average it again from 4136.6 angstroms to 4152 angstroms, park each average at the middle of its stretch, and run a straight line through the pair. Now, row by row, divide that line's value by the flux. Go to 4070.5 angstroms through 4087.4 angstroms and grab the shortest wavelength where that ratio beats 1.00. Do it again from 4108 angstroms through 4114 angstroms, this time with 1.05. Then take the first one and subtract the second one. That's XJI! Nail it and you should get -37.7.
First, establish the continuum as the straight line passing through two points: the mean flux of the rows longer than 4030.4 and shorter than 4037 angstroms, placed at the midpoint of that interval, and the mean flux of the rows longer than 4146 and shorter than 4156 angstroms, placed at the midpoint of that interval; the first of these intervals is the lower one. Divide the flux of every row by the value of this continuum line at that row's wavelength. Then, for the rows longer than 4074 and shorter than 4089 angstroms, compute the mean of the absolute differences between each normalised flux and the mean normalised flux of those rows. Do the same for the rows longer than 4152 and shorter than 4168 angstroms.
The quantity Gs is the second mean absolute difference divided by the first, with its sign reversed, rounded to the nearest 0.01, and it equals -0.80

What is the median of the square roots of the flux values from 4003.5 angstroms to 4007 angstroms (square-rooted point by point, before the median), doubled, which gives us 7.62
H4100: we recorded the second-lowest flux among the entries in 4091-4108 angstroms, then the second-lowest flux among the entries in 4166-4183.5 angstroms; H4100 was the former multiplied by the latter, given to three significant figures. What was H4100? 183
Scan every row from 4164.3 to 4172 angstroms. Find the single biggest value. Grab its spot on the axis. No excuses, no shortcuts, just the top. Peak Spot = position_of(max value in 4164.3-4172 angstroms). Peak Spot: 4165.76 angstroms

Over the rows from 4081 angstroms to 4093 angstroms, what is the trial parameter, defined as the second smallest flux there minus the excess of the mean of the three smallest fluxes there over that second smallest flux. 15.4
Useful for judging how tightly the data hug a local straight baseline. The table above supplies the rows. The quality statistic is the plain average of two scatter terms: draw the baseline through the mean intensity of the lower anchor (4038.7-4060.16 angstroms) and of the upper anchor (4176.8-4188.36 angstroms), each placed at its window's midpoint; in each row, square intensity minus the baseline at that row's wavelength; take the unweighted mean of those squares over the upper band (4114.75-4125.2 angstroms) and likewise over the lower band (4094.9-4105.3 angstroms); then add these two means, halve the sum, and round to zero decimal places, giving 17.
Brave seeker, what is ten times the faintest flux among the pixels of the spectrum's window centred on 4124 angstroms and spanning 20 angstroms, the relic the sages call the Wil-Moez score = 137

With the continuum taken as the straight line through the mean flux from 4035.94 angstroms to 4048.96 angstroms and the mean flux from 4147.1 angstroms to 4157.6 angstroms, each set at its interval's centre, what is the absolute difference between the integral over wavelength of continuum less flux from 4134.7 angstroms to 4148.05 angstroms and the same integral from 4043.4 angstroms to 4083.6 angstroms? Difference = 45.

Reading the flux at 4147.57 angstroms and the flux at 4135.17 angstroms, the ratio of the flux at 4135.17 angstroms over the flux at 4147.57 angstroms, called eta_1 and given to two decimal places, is 0.98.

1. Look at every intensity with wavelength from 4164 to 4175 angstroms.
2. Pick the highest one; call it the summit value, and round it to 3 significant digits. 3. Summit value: 22.1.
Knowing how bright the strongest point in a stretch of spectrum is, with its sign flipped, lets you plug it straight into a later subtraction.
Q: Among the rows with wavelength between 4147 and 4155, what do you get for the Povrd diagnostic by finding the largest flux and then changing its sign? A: -20.1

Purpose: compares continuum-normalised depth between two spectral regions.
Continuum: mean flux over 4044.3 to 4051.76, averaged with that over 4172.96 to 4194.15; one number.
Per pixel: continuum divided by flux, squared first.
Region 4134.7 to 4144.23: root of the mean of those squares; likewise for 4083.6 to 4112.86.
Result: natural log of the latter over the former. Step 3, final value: 0.20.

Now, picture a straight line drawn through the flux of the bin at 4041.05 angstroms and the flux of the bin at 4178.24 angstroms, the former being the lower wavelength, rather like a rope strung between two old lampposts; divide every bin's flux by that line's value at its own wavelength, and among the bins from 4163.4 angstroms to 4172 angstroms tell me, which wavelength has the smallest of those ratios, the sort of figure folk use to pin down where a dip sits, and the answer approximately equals 4171.52 angstroms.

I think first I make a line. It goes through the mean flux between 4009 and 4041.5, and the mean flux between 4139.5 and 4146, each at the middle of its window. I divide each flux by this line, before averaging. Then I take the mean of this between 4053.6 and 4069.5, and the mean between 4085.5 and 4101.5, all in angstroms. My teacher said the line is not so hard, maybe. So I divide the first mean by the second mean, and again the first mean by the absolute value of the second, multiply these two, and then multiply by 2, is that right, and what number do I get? 2.30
